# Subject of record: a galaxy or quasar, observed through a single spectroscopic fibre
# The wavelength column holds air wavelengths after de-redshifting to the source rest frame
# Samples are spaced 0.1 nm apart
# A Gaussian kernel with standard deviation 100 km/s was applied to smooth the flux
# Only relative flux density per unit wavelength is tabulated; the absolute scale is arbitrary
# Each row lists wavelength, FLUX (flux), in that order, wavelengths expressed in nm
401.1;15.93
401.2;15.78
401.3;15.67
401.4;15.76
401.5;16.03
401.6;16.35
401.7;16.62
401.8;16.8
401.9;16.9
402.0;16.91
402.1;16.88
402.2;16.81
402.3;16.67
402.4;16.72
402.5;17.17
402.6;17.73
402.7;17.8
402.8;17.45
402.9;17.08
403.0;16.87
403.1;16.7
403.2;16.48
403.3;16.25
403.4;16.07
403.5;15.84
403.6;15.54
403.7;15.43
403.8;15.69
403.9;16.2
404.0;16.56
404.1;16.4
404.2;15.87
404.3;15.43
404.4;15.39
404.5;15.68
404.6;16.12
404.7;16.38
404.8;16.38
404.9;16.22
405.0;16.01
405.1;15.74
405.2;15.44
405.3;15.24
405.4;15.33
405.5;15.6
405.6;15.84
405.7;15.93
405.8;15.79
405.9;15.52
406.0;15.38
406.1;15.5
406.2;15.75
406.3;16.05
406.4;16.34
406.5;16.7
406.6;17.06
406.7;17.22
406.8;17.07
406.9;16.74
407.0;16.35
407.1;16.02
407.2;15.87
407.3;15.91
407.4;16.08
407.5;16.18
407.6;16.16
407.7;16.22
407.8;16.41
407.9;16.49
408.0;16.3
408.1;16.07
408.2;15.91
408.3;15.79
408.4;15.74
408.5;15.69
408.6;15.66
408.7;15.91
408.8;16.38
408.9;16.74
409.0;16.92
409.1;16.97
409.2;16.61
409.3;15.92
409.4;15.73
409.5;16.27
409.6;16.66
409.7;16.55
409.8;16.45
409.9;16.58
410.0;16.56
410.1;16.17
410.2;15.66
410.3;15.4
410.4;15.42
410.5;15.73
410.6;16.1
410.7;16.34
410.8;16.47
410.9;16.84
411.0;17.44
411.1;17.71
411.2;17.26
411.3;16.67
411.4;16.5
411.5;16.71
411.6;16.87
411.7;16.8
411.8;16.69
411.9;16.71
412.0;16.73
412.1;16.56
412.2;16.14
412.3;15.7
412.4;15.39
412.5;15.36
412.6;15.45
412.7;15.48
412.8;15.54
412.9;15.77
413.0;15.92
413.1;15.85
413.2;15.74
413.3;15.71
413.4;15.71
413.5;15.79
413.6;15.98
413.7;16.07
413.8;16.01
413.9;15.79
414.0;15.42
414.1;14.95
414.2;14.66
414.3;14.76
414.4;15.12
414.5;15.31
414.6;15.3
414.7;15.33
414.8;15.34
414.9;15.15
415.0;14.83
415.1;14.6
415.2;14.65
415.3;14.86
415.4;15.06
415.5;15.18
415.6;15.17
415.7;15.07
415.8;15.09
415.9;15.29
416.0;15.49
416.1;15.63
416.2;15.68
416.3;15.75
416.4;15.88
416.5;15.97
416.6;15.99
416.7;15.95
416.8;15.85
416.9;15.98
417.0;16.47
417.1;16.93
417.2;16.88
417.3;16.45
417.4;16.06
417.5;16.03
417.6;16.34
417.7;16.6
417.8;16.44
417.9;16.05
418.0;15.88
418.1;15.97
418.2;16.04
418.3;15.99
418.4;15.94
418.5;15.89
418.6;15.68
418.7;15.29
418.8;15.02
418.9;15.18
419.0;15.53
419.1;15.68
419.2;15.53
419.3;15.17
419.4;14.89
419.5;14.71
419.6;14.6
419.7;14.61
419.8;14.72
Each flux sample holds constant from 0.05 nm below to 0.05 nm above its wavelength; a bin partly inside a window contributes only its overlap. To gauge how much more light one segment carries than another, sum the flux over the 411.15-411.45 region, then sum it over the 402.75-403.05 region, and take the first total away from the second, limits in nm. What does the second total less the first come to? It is 1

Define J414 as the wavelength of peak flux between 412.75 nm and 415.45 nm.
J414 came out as 413.7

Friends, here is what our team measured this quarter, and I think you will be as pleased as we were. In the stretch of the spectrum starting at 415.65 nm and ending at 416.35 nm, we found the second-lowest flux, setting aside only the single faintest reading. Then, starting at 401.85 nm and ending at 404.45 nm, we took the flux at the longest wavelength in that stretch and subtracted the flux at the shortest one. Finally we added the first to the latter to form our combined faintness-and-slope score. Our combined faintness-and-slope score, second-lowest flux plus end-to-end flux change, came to 13.6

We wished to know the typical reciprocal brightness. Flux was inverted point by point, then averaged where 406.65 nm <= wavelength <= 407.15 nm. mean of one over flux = 0.0600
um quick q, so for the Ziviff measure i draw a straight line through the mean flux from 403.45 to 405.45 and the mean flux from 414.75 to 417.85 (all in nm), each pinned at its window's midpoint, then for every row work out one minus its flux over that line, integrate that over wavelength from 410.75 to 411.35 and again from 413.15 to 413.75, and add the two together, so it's -0.053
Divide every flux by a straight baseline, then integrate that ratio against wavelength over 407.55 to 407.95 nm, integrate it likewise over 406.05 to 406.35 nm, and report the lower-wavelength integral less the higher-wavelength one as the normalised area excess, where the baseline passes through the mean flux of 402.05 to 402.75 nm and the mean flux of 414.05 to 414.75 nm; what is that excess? -0.12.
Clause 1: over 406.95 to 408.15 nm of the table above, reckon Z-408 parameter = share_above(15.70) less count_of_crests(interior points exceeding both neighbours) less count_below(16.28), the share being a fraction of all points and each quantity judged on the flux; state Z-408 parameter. -9.0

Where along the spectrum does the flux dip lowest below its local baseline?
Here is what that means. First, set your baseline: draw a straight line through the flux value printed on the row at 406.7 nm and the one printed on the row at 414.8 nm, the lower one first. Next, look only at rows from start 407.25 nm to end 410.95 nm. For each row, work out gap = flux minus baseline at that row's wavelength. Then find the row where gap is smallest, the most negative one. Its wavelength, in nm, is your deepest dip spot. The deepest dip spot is 407.3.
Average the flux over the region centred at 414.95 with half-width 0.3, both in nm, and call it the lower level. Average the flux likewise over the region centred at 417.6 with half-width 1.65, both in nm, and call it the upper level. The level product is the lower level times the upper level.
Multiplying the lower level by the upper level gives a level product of 239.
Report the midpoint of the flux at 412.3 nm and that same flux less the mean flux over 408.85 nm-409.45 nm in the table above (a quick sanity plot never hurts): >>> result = 7.5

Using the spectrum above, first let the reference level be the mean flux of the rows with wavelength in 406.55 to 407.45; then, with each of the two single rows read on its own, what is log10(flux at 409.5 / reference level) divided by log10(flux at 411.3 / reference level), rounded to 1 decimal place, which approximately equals -1.1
